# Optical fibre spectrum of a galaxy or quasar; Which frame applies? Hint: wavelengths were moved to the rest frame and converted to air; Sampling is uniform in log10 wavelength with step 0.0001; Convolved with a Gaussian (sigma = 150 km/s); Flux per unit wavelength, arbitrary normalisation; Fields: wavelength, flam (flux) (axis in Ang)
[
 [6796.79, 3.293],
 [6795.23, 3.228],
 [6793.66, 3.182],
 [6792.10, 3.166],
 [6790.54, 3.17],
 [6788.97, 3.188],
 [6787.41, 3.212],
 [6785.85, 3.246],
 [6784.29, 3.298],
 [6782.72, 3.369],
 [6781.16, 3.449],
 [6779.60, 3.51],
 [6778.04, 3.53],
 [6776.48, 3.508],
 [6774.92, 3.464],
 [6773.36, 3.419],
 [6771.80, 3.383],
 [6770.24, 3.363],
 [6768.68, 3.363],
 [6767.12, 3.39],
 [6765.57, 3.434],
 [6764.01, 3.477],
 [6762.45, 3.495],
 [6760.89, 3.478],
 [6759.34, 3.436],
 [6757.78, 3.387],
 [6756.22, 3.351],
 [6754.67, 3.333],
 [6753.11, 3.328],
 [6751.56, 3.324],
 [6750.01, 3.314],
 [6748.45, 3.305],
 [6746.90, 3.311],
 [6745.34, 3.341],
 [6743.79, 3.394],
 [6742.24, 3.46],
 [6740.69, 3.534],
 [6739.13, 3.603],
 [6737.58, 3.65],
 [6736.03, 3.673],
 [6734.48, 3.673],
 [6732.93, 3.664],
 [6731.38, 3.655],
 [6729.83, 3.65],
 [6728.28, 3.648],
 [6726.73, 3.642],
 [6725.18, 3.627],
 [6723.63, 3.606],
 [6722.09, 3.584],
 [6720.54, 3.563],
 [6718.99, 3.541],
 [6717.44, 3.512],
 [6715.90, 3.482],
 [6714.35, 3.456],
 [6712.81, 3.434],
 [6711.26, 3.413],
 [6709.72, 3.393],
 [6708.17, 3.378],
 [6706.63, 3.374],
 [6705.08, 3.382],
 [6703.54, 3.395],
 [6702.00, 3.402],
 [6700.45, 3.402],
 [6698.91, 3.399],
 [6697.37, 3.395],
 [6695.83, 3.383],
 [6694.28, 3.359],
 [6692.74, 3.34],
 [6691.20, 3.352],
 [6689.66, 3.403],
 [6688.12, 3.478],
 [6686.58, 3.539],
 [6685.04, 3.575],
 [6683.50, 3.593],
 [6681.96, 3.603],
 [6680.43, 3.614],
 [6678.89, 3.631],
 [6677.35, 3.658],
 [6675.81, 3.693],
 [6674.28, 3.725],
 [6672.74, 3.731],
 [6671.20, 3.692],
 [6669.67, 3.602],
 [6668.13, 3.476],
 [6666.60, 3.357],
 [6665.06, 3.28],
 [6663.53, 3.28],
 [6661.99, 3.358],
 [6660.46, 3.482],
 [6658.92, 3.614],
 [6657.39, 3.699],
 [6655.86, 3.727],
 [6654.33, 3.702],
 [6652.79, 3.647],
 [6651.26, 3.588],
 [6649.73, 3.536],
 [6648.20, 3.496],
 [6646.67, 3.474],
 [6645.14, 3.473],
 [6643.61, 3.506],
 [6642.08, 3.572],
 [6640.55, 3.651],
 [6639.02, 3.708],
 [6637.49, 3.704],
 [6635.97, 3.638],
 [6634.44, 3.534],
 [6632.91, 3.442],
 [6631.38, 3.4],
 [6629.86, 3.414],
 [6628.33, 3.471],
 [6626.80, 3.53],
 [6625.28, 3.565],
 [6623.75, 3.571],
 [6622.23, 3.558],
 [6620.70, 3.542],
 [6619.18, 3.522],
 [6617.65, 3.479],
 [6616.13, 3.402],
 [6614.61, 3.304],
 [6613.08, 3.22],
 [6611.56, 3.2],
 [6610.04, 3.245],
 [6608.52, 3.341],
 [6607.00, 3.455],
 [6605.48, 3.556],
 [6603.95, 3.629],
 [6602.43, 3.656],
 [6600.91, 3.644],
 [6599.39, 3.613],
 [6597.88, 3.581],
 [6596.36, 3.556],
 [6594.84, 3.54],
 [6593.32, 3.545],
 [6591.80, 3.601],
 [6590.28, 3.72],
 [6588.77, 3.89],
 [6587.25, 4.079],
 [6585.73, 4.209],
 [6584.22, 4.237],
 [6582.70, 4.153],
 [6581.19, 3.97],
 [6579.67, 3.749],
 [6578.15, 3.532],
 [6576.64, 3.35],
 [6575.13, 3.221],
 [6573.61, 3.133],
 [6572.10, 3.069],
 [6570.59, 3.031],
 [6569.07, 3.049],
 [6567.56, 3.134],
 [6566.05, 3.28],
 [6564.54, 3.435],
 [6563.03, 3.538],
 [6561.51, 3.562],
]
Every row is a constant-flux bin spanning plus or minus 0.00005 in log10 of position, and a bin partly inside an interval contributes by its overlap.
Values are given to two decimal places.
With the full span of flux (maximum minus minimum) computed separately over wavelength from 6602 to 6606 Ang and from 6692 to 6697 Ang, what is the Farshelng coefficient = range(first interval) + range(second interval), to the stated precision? 0.14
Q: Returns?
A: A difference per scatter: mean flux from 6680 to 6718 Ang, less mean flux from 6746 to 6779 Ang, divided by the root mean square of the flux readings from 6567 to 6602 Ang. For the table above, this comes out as 0.01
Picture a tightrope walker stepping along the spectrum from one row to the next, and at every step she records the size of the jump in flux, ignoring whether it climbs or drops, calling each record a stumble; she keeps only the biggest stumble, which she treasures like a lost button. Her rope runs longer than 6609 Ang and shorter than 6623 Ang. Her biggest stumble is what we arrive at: 0.10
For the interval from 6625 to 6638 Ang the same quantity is 0.10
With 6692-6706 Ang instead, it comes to 0.02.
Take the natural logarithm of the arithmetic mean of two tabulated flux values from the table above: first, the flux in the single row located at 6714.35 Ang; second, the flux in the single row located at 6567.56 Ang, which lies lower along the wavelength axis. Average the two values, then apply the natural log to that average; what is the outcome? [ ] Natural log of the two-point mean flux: 1.19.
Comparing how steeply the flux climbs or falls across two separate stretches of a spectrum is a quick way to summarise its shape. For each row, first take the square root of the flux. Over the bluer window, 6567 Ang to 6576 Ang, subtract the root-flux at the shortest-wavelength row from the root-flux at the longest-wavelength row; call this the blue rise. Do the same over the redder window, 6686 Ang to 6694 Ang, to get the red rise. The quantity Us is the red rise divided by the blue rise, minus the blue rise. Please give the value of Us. -2.2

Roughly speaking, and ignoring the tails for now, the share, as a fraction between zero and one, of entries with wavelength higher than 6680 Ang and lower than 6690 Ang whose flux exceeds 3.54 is 0.57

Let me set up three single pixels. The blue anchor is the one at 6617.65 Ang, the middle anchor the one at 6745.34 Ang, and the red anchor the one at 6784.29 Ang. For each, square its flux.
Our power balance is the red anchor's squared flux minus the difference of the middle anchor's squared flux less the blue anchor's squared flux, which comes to 12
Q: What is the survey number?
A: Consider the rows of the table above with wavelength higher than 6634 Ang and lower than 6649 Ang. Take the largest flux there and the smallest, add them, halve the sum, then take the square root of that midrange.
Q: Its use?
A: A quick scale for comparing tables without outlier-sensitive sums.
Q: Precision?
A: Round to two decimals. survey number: 1.89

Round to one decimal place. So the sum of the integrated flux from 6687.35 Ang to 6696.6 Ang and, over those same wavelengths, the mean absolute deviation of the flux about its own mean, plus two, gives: 33.3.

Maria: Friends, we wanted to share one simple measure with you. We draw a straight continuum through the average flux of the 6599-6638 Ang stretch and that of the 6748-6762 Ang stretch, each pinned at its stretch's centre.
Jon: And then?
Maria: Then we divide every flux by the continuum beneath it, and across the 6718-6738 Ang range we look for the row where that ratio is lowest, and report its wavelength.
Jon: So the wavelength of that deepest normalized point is 6718.99 Ang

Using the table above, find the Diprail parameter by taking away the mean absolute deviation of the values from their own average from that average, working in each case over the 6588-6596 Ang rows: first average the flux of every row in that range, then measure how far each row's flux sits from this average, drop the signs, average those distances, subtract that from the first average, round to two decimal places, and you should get 3.54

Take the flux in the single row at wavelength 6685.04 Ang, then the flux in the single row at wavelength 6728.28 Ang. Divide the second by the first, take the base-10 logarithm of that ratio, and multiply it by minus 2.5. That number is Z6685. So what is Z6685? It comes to -0.02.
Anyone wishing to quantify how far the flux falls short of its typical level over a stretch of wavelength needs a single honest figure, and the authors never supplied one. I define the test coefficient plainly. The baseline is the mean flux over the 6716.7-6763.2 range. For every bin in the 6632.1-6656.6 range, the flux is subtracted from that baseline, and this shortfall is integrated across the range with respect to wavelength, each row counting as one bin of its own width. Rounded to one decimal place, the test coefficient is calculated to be -2.1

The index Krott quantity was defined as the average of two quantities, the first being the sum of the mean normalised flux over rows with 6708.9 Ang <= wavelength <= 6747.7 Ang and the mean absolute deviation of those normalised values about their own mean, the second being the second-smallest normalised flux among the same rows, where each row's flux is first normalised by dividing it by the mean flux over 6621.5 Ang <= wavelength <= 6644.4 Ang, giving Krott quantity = 0.98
